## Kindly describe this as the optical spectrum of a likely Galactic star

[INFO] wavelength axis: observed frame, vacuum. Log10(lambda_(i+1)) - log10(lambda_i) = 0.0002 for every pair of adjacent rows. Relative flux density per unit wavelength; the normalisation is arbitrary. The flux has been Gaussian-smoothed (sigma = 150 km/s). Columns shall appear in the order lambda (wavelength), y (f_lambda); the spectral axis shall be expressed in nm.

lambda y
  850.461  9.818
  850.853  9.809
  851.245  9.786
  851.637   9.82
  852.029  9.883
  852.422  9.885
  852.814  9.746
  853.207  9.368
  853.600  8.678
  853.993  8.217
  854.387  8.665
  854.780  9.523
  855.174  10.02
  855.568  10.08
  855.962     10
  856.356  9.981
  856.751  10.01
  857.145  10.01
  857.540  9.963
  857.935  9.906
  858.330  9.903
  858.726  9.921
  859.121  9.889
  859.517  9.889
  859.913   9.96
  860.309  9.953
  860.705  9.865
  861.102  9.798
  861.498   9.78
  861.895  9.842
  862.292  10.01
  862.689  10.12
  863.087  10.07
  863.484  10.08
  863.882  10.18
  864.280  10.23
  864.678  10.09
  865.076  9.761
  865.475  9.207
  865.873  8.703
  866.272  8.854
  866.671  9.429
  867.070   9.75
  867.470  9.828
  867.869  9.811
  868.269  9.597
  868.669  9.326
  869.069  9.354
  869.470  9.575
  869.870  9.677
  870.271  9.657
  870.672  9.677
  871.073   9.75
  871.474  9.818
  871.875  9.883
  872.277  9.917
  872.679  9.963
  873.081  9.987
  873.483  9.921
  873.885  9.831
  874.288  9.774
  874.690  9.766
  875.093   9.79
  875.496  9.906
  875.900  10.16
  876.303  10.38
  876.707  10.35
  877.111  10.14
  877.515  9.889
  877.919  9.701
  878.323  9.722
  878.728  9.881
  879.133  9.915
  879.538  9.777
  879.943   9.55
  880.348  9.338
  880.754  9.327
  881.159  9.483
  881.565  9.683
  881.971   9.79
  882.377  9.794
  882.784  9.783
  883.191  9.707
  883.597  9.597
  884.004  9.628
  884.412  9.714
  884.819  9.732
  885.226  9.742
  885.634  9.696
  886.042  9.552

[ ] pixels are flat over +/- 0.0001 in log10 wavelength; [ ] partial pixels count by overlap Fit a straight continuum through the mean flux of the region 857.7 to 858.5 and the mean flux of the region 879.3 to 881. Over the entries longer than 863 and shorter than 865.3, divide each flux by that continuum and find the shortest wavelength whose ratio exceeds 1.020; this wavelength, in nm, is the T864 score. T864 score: 863.087 nm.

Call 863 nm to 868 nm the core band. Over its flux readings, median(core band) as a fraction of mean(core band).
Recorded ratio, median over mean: 1.01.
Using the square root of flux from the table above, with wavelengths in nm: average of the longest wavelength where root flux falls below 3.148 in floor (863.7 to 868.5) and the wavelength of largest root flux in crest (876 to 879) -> 872.29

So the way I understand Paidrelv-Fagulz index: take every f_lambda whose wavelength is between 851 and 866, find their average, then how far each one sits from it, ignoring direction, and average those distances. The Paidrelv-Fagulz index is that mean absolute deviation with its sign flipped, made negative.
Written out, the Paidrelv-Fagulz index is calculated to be -0.31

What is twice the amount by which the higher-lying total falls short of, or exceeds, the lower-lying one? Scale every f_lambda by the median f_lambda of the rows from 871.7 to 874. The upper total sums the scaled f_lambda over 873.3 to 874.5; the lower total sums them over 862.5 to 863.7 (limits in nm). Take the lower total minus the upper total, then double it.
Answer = 0.15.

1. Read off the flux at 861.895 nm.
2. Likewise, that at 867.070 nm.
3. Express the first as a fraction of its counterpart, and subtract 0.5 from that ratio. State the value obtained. 0.51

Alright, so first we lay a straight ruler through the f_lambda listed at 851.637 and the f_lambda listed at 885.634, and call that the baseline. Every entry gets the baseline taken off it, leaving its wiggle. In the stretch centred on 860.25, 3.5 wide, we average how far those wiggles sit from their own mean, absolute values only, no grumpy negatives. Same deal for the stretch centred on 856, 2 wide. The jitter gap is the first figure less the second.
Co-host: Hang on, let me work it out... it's 0.02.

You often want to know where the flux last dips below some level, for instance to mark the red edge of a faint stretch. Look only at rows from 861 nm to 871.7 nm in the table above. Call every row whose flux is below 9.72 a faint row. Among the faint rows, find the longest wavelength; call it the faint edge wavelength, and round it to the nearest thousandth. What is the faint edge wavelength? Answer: 870.672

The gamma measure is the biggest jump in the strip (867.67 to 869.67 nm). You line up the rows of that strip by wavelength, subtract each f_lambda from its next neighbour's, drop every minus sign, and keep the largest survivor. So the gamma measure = 0.27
